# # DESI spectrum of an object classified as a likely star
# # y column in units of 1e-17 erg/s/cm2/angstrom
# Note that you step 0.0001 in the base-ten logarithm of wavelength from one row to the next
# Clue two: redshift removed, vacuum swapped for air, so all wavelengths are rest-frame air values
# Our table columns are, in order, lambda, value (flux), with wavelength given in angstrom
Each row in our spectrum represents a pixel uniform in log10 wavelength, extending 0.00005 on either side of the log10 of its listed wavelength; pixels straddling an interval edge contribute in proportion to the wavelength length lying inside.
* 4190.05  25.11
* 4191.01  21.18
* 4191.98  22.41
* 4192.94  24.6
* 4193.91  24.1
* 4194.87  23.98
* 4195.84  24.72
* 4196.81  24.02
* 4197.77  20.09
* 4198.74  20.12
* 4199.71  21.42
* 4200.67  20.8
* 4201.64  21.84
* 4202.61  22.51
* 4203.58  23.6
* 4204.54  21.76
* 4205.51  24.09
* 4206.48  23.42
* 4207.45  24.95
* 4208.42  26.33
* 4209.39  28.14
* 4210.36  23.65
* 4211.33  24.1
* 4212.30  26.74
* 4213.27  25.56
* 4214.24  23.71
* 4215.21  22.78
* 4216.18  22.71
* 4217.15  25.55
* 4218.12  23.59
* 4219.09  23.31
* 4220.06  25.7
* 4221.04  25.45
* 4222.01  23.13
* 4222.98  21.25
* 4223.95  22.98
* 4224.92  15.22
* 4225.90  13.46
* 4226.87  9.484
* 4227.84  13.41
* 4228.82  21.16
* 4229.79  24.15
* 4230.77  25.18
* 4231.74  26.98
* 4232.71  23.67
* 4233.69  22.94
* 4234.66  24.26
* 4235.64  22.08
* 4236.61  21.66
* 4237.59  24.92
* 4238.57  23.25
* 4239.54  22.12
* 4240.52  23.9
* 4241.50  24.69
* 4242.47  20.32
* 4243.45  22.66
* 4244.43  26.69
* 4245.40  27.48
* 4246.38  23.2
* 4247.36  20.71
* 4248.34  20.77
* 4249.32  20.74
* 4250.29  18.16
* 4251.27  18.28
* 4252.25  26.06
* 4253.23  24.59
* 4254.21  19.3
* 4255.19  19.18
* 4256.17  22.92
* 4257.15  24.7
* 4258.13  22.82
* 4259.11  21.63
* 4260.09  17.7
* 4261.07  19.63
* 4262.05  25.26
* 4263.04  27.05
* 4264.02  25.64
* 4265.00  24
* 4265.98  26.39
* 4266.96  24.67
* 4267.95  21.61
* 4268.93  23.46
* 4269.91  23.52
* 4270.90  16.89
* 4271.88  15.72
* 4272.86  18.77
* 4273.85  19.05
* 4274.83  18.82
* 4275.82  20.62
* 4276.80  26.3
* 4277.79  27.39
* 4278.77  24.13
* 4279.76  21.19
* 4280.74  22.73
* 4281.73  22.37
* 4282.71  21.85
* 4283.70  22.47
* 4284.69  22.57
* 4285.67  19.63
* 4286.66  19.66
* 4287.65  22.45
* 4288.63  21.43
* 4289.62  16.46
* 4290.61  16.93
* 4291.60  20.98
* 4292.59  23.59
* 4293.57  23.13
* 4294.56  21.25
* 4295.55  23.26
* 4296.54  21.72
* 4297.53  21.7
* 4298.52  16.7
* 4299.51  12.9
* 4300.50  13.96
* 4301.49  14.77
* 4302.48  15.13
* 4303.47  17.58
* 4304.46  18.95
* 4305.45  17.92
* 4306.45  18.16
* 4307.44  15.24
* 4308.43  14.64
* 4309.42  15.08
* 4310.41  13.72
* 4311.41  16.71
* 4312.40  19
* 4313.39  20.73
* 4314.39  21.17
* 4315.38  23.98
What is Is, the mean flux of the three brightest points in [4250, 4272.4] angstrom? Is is 26.5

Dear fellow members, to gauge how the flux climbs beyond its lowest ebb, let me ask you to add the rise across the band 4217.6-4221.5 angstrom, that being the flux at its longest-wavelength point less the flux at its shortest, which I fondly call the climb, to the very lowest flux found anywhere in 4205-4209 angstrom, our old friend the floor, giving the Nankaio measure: 25.3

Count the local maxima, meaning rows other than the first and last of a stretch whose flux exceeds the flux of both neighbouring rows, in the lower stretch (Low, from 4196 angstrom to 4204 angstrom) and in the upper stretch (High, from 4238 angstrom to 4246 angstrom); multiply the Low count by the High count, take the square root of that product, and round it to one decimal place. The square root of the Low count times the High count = 1.0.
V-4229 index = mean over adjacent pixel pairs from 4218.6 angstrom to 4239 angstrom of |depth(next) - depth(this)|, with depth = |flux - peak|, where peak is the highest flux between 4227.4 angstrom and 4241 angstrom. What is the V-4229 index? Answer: 2.6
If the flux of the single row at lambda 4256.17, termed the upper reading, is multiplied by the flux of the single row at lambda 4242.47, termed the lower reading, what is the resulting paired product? 466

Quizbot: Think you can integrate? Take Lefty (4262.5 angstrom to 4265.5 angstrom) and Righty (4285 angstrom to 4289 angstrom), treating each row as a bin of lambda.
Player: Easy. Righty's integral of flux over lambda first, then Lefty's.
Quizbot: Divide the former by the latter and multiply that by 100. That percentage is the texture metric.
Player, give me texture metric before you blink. 109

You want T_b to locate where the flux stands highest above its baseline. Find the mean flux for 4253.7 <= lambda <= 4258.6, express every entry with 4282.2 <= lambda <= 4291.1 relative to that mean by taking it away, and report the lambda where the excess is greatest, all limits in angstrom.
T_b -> 4284.69 angstrom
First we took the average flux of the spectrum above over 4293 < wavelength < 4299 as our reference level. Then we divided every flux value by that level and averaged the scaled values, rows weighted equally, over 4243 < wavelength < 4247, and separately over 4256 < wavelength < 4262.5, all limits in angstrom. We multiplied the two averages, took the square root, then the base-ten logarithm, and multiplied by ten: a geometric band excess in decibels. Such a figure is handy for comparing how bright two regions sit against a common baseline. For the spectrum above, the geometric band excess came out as 0.4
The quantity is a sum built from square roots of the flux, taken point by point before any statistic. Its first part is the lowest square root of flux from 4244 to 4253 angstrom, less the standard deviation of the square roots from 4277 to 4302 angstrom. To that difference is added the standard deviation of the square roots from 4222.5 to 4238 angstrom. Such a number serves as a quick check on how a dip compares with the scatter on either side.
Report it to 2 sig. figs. 4.5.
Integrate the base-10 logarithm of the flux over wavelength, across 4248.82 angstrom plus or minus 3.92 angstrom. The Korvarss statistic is 10.5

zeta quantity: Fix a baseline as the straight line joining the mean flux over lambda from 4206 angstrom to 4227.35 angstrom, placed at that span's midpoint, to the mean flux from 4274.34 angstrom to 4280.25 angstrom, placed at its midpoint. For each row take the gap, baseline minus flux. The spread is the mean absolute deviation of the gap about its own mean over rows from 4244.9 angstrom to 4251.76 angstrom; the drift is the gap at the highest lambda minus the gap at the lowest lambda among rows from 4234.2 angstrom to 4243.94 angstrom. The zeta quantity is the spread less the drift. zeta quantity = 0.7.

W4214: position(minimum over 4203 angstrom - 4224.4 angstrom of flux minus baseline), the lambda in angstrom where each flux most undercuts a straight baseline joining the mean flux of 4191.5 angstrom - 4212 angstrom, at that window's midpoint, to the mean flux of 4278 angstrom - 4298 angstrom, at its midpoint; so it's 4222.98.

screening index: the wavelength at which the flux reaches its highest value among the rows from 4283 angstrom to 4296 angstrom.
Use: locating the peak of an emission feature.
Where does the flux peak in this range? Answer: 4292.59 angstrom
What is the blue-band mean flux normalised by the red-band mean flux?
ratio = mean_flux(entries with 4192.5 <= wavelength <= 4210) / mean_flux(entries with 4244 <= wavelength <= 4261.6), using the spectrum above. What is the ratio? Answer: 1.07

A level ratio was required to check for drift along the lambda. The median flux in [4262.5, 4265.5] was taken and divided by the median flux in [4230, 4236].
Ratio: 1.07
